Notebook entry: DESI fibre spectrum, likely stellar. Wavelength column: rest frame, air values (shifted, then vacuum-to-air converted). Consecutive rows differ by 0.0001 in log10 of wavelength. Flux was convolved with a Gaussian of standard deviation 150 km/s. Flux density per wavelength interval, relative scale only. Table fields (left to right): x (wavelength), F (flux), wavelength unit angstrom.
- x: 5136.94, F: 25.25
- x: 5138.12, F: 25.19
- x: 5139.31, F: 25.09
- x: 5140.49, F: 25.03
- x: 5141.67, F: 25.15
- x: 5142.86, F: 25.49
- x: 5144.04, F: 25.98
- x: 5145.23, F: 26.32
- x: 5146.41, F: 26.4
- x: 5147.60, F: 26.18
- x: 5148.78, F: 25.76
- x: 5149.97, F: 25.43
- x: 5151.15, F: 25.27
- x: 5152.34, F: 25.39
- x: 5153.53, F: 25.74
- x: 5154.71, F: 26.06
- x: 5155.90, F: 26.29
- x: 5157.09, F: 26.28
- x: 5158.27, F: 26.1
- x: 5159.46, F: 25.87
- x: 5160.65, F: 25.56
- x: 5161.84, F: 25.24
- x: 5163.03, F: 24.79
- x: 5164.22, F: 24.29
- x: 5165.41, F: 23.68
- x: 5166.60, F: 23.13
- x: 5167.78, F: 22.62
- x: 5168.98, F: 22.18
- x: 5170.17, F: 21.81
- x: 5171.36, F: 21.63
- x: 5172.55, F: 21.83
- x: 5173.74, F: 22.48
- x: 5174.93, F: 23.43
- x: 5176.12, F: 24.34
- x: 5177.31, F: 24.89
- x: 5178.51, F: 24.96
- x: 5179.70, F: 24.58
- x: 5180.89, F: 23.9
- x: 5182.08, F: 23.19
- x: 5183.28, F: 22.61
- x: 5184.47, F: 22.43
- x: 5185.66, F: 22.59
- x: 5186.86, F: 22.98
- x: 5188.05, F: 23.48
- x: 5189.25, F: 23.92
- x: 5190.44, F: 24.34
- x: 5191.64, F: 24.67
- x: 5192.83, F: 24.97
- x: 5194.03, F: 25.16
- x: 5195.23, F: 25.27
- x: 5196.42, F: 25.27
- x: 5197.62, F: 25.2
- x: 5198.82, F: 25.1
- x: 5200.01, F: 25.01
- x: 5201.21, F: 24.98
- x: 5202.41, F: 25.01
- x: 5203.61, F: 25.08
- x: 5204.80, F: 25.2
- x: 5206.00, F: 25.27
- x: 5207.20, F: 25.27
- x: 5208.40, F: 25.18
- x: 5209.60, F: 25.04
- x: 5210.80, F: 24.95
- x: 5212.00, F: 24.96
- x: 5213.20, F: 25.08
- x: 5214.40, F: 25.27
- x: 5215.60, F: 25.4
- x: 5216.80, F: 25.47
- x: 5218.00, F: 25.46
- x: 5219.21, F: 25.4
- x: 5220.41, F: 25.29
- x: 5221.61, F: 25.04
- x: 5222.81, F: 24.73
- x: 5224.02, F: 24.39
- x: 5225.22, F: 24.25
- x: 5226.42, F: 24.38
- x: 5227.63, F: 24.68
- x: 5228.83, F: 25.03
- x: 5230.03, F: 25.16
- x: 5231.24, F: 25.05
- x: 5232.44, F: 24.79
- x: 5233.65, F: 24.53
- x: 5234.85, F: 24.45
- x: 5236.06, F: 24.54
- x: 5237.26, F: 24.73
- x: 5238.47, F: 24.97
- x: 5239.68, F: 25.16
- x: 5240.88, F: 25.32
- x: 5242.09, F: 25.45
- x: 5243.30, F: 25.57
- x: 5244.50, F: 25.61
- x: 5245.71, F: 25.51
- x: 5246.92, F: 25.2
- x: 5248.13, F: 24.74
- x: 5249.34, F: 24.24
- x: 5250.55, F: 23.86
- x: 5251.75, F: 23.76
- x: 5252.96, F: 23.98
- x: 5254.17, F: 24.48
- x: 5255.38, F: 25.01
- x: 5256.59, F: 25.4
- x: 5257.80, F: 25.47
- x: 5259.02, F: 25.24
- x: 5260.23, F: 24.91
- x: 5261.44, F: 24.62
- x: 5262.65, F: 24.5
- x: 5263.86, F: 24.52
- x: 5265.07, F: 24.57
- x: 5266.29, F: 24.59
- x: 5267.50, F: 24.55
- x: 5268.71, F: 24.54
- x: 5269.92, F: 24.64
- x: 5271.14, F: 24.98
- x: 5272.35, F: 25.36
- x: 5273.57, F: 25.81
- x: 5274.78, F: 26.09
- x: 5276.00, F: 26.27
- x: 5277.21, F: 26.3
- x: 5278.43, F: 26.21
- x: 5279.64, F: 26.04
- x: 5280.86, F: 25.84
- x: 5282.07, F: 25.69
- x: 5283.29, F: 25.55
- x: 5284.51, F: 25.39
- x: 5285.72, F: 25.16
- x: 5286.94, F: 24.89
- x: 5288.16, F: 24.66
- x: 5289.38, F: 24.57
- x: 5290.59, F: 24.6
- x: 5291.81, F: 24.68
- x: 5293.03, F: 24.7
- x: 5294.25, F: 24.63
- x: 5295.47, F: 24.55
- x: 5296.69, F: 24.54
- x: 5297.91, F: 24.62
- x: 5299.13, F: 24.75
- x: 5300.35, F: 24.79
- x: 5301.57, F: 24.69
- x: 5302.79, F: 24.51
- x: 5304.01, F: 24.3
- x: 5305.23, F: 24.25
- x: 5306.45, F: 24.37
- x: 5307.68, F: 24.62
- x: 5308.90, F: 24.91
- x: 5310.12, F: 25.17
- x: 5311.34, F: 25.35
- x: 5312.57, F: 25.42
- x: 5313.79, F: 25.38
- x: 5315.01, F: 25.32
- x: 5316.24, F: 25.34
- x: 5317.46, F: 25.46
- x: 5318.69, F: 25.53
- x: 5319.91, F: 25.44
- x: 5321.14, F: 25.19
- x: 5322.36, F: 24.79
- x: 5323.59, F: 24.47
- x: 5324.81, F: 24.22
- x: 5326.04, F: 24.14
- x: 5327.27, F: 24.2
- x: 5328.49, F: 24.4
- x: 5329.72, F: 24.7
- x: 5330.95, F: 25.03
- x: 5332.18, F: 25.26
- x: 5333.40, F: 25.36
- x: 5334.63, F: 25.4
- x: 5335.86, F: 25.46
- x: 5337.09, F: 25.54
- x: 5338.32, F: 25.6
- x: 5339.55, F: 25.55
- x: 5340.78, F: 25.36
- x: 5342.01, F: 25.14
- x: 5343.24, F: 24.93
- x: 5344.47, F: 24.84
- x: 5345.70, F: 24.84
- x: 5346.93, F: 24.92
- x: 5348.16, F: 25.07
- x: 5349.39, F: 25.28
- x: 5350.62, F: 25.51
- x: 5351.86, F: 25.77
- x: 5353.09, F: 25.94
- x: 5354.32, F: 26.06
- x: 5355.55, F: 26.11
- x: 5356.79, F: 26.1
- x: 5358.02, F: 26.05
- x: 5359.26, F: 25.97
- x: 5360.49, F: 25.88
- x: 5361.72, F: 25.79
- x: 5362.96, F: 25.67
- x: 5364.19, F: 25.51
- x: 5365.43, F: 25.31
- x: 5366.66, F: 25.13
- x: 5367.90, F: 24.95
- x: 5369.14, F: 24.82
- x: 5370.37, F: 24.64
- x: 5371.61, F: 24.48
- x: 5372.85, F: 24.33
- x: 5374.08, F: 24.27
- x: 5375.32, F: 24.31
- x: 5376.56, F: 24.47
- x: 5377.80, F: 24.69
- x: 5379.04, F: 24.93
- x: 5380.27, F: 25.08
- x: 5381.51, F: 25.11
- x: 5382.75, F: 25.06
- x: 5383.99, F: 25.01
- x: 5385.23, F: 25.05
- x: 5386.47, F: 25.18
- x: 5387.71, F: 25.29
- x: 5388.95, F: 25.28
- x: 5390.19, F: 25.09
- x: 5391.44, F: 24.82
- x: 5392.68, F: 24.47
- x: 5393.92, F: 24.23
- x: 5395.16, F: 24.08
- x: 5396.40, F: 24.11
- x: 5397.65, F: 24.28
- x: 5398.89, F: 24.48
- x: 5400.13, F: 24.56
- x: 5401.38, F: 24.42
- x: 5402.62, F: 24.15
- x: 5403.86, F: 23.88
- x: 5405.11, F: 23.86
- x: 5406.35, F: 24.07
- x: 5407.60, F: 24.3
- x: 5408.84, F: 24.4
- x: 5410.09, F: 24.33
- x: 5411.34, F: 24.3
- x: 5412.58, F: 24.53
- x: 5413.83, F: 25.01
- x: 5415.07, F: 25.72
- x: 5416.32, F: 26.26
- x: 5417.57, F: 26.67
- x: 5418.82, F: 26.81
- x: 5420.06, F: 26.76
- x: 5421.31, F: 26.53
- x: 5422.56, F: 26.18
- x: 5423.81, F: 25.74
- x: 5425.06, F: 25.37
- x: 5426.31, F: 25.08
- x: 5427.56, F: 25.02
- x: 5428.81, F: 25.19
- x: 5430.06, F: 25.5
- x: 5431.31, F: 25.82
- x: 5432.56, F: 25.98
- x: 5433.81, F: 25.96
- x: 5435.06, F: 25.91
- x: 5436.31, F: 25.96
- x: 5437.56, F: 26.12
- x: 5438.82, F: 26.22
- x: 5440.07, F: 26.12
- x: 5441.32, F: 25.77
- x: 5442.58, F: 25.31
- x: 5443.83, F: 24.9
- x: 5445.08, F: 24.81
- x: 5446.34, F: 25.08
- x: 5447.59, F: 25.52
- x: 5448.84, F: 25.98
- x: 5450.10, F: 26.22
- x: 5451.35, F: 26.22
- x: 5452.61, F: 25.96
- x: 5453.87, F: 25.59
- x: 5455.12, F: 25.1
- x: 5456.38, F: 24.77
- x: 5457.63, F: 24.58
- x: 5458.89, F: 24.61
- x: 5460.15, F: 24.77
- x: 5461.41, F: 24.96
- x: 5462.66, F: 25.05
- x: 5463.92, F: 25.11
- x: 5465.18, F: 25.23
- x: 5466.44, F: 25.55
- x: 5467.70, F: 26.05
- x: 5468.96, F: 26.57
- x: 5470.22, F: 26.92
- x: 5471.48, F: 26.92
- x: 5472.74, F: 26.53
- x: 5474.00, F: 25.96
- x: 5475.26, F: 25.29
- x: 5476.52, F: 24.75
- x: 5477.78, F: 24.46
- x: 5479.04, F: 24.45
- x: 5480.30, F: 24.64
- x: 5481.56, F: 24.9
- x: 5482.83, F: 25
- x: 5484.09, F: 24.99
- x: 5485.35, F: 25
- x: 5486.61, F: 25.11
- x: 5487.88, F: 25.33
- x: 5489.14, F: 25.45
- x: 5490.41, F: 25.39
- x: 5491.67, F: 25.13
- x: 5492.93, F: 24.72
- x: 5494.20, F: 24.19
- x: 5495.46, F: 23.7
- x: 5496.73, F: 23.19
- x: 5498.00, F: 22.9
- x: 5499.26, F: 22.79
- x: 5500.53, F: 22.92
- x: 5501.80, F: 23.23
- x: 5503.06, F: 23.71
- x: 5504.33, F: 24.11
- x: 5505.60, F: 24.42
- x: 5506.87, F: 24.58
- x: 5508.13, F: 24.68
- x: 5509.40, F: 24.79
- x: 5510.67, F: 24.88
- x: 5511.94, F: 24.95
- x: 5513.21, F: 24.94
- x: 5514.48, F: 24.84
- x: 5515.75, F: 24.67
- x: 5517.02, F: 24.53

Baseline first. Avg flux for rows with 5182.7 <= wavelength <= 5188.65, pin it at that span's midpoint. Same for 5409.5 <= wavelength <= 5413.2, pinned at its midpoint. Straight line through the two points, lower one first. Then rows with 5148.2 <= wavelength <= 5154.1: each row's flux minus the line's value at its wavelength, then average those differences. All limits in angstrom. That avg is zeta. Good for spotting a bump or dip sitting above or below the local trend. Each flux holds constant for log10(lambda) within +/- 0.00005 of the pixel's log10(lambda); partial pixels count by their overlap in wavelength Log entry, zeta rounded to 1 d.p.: 2.9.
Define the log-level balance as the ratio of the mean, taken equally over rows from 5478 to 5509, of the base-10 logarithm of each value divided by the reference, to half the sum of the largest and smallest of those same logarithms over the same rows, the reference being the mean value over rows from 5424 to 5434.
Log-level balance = 0.81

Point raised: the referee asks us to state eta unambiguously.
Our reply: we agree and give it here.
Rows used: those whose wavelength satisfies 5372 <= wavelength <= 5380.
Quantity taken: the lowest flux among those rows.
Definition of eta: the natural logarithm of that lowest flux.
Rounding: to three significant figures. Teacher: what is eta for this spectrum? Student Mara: 3.19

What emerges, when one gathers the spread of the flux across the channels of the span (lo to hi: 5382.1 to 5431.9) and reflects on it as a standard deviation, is 0.8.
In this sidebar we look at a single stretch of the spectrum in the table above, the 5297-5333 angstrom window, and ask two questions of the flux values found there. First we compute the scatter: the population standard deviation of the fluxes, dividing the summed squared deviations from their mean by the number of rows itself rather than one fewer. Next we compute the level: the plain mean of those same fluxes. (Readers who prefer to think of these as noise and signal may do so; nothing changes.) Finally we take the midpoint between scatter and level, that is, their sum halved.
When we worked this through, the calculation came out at 12.6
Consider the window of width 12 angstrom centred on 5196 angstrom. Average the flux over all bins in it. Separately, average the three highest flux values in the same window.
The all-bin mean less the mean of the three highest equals -0.25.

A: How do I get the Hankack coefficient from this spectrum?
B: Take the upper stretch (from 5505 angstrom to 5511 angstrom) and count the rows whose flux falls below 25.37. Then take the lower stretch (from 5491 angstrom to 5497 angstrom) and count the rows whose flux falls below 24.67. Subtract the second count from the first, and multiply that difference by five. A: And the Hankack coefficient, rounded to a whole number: 10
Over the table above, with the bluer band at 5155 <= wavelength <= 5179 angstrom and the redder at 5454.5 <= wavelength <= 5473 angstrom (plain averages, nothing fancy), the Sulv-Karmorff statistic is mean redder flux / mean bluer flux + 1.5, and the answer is 2.56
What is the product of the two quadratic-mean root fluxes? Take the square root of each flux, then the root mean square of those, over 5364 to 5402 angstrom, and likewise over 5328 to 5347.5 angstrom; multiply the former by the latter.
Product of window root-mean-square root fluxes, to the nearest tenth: 25.0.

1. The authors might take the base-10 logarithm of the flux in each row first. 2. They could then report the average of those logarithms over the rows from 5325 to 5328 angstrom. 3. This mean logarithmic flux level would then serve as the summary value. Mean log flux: 1.38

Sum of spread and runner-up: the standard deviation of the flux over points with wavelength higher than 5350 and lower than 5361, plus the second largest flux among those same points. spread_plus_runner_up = 26.3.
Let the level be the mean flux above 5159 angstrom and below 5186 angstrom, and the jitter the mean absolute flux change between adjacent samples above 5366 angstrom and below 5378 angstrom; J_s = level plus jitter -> 23.7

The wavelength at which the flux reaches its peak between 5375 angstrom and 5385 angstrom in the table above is 5381.51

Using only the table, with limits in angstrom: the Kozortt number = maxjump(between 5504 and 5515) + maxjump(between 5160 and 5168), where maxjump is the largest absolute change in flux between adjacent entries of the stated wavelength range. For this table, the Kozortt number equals 0.92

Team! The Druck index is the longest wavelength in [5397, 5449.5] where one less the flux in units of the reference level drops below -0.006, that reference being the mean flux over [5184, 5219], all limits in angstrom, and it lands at 5448.84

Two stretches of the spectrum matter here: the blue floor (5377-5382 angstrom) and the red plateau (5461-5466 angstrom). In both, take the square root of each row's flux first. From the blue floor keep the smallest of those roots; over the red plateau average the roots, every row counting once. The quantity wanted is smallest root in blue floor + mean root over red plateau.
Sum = 10.0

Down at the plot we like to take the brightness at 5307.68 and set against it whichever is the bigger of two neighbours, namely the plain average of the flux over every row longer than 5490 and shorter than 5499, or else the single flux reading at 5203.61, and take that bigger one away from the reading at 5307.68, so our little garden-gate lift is -0.5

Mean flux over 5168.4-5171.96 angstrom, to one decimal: 21.9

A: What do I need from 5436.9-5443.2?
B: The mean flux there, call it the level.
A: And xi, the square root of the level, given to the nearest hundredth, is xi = 5.09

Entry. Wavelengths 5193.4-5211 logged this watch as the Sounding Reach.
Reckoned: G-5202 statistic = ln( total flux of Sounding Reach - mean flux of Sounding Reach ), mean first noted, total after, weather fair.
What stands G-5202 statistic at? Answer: 5.86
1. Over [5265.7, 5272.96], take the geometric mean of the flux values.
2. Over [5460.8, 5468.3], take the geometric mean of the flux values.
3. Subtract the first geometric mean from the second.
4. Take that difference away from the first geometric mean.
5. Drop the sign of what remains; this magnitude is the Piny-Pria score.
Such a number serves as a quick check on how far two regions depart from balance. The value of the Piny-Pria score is 24.2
